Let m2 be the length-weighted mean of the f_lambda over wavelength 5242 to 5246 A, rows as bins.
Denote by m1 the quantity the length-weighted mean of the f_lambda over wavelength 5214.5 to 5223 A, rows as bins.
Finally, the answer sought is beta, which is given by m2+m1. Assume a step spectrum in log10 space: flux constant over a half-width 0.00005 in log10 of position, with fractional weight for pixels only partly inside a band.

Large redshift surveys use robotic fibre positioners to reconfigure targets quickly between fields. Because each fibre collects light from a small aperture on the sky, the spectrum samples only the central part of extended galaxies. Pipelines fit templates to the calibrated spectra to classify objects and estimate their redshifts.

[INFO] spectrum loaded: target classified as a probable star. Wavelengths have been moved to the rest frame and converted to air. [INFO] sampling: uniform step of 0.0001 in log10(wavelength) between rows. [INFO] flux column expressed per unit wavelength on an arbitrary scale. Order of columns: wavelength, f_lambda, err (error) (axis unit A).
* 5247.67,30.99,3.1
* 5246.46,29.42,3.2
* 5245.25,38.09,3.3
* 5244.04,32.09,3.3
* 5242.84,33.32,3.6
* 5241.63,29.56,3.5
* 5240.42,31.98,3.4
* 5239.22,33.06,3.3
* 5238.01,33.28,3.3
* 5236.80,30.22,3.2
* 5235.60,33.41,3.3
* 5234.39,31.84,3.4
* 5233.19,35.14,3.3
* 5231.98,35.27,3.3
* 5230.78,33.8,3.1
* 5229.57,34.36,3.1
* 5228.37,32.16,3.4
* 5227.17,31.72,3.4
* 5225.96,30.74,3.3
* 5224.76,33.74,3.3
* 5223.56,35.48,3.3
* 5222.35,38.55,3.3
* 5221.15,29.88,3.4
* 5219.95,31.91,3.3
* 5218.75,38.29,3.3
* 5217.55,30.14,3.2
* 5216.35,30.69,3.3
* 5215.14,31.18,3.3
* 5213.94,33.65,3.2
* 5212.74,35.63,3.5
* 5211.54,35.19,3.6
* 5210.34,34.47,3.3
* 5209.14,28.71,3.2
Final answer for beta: 67.0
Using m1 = 32.9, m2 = 34.0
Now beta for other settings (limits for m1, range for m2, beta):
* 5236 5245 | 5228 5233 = 66.3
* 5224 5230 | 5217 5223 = 66.4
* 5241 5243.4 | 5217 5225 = 65.4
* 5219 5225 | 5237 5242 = 66.1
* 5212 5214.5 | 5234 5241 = 67.0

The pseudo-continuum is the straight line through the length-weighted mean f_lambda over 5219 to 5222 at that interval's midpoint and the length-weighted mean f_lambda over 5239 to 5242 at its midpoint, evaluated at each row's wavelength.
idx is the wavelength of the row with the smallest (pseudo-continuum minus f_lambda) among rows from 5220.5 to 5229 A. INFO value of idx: 5222.35 A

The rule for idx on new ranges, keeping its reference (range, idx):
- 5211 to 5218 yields 5212.74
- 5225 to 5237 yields 5231.98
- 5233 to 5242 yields 5233.19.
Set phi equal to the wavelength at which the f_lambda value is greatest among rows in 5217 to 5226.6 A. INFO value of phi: 5222.35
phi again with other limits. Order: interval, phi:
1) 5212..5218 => 5212.74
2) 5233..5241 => 5233.19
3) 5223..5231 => 5223.56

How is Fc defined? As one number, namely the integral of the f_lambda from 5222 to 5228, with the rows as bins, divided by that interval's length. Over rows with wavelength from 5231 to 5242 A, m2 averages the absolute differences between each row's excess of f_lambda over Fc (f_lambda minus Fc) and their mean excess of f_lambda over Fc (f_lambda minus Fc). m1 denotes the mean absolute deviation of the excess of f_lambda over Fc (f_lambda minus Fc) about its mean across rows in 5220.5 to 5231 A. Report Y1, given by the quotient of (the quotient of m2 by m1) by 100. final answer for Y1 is 0.0077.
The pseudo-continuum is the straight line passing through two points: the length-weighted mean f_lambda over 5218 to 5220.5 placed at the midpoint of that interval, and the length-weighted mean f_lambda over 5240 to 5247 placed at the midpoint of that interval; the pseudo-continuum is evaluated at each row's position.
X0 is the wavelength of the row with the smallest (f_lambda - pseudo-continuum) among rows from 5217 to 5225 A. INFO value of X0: 5217.55 A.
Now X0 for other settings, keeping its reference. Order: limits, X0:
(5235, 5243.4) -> 5241.63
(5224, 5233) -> 5225.96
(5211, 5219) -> 5217.55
